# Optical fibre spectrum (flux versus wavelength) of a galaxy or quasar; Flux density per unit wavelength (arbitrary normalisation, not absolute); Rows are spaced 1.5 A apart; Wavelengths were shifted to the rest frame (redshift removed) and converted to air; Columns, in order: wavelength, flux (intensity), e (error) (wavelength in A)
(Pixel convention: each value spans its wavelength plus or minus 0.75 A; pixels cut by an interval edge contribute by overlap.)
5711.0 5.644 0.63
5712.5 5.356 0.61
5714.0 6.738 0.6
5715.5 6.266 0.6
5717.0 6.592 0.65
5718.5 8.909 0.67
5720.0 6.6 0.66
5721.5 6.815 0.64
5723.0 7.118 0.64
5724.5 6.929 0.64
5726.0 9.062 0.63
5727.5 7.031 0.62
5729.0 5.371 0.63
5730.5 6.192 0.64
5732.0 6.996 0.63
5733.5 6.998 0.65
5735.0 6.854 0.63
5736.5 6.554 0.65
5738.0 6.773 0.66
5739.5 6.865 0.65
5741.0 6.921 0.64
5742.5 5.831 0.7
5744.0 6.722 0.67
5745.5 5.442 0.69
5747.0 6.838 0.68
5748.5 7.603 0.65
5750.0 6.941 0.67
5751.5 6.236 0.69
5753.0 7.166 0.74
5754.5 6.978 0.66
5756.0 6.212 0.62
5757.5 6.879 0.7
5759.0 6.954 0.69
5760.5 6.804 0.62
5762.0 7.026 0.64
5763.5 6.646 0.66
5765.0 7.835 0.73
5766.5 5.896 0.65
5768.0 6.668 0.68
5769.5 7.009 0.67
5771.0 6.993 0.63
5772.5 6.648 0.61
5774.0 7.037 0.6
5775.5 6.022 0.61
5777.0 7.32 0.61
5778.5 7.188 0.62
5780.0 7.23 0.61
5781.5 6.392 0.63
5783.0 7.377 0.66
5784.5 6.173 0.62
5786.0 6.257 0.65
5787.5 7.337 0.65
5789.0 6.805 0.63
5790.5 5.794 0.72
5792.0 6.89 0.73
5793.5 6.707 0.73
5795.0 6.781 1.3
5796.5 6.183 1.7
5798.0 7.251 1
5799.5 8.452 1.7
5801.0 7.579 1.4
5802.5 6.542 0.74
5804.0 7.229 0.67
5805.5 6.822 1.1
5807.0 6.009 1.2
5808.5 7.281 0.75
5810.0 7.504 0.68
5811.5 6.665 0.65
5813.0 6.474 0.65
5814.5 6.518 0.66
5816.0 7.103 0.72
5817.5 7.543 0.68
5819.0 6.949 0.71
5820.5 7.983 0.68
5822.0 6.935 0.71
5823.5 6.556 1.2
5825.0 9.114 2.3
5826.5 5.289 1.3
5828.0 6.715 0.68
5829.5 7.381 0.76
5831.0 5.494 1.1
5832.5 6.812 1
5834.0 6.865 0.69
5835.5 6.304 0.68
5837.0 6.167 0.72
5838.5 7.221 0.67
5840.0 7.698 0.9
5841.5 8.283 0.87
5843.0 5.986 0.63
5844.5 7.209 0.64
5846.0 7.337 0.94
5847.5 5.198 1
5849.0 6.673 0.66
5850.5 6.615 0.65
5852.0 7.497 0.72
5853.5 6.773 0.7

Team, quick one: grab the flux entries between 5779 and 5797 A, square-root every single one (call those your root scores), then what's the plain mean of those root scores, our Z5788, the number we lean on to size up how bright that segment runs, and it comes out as 2.58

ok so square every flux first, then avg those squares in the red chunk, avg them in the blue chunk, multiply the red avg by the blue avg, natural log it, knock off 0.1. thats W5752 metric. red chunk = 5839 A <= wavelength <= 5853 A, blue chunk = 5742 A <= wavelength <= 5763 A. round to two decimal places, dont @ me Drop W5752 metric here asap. 7.60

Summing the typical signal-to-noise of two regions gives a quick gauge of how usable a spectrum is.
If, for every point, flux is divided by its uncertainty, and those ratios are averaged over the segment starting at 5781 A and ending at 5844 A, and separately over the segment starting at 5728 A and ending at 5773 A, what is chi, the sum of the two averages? 18.7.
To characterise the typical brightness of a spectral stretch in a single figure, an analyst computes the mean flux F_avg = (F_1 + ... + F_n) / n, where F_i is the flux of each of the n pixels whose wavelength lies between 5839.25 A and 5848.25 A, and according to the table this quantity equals 6.95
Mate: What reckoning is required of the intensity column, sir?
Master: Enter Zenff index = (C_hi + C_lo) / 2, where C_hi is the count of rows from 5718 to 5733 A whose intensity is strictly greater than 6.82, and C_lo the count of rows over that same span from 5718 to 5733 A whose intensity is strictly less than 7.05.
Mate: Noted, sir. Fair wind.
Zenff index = 6.5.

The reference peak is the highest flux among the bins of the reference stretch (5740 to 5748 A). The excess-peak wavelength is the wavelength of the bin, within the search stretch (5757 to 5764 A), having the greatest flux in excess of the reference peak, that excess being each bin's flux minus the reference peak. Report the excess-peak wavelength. 5762.0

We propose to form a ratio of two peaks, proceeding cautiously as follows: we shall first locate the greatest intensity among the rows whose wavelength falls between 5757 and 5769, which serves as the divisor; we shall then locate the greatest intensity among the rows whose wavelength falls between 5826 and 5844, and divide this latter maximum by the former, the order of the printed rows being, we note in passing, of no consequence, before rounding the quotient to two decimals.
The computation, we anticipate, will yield 1.06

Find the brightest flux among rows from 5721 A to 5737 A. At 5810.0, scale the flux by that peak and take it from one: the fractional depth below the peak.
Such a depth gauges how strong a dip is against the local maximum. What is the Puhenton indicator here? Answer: 0.17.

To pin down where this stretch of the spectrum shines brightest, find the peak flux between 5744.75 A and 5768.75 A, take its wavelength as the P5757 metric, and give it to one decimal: 5765.0 A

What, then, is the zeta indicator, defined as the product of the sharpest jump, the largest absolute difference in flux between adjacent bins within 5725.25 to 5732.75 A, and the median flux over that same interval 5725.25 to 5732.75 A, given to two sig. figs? 14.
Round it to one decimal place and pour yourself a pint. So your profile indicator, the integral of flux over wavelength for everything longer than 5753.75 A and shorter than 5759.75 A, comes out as 40.5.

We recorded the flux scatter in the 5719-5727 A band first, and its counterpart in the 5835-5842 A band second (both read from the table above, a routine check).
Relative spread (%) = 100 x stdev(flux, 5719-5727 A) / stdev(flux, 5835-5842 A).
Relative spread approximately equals 111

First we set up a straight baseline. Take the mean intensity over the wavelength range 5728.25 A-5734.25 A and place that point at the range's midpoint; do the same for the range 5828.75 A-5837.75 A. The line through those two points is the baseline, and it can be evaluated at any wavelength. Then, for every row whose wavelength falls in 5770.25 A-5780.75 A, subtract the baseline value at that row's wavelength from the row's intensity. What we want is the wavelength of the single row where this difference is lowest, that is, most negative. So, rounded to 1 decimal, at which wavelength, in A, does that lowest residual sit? 5775.5 A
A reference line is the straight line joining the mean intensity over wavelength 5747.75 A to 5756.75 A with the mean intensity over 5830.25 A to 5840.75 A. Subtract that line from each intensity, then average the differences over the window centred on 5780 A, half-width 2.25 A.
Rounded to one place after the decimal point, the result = 0.1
